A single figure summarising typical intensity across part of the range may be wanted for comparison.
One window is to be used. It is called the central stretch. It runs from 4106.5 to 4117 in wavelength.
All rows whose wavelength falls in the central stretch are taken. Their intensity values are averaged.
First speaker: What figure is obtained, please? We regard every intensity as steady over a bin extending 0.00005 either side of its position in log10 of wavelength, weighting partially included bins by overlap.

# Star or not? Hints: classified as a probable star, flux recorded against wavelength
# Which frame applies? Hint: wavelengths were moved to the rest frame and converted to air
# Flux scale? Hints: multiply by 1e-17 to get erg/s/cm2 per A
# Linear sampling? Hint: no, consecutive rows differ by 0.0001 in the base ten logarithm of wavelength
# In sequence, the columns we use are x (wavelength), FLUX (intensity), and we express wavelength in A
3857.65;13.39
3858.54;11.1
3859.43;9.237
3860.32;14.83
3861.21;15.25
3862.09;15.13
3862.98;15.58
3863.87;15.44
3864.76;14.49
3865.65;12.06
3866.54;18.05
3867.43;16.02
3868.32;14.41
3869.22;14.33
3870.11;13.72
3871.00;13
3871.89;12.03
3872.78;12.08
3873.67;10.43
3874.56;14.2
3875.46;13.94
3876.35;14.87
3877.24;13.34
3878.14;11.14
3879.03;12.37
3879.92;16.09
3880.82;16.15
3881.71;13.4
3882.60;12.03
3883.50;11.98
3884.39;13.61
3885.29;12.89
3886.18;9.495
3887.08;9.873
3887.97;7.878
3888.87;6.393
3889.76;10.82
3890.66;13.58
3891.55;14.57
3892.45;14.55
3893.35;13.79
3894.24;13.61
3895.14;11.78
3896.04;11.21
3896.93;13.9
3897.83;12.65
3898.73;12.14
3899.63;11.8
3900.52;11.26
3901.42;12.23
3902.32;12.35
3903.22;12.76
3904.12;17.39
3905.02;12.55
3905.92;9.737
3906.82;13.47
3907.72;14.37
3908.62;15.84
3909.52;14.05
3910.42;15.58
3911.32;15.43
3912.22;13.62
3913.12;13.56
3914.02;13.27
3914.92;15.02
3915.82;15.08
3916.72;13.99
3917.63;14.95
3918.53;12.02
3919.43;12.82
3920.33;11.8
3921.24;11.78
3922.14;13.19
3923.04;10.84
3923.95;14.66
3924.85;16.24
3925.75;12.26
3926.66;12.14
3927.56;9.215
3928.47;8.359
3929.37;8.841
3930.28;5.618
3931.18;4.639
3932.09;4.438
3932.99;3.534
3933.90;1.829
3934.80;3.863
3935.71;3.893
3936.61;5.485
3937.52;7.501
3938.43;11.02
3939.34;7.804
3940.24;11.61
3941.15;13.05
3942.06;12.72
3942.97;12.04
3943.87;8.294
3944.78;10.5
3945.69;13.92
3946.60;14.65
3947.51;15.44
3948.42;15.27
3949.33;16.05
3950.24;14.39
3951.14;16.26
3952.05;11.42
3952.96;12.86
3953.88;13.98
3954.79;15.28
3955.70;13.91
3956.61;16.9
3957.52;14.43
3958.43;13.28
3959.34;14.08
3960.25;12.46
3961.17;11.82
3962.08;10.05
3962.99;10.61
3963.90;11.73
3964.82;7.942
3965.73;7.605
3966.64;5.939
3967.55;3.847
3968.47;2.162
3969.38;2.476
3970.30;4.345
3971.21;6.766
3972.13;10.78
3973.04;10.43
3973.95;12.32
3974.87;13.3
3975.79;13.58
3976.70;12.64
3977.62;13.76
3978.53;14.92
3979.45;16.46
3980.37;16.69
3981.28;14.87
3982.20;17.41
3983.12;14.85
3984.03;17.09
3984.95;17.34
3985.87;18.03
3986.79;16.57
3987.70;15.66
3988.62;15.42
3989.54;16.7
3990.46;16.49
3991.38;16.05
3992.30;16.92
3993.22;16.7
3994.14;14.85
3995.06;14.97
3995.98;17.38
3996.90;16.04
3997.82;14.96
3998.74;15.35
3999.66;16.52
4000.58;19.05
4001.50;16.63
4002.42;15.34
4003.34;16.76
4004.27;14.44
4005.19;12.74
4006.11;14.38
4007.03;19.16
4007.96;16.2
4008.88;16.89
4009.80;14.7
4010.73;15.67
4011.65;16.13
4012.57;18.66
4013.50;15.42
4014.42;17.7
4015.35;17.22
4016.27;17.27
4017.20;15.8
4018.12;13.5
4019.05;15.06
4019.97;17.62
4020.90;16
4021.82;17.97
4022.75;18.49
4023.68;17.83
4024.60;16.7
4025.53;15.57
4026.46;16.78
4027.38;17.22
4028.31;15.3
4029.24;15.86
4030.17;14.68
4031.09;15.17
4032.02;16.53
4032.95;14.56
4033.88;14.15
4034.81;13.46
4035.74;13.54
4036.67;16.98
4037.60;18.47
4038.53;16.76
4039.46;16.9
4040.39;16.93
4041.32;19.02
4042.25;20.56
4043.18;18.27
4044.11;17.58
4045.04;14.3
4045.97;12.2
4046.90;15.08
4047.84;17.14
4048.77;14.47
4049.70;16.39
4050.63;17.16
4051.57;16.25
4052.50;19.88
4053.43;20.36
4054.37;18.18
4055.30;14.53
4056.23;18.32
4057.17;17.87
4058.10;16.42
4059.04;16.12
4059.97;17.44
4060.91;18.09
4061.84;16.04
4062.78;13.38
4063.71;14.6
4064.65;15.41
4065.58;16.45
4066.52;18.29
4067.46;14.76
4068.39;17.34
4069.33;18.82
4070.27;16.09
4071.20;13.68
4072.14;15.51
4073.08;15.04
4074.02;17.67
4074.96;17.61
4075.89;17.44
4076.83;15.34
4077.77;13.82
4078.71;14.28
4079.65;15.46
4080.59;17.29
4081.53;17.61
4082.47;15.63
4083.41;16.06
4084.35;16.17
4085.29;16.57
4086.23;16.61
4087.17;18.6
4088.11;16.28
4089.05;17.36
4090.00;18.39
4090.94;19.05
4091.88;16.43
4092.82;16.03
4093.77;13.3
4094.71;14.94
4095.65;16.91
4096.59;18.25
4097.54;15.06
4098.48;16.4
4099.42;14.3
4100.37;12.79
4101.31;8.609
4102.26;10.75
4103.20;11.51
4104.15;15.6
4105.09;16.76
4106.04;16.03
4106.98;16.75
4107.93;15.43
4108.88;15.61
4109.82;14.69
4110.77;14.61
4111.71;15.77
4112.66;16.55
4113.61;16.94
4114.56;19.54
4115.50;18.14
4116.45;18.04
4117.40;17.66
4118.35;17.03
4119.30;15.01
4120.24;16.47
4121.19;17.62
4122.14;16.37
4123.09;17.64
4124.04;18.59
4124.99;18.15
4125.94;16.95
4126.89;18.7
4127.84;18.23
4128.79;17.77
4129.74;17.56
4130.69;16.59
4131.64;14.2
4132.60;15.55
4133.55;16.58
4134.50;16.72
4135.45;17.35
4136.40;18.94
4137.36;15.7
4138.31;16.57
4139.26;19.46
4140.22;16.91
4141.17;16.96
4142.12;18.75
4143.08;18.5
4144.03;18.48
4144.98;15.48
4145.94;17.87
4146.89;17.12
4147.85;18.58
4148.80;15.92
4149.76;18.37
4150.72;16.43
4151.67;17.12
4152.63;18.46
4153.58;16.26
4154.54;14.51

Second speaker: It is 16.6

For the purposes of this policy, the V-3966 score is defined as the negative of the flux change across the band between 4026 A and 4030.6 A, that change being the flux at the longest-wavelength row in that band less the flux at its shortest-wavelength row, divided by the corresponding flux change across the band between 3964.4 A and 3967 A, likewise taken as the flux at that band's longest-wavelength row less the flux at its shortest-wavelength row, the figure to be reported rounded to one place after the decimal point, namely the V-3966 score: -1.0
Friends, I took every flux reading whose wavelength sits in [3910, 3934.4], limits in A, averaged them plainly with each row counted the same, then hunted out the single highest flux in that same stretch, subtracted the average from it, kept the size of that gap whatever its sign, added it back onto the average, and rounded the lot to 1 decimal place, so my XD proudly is 16.2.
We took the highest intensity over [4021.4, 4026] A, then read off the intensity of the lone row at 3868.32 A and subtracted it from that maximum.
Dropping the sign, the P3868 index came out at 4.1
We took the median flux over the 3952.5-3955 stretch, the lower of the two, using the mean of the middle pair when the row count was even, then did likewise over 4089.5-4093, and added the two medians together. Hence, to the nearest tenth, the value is 31.4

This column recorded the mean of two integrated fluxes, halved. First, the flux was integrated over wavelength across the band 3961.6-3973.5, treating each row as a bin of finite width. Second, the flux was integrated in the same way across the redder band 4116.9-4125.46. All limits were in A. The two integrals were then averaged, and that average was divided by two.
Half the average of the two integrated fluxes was 58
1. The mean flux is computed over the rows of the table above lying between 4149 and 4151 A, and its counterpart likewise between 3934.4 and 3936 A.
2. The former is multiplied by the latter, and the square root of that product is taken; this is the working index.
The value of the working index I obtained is 8.2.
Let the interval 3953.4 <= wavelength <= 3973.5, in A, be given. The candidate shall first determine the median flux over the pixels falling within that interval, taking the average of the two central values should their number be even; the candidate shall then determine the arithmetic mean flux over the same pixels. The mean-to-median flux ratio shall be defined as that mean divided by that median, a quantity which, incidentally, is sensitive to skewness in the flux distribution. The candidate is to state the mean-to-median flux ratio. 0.94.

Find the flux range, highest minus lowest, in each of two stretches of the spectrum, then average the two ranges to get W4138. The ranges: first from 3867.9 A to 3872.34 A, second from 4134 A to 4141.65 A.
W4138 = 3.1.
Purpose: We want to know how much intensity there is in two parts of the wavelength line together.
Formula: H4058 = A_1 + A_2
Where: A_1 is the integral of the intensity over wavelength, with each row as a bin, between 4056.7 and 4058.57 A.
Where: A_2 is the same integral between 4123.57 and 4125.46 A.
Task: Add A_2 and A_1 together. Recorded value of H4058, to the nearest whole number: 67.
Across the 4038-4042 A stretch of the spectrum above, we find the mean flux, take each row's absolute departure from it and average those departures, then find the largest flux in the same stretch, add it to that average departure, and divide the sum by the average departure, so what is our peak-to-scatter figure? 25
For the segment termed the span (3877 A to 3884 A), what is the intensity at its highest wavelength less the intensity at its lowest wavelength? -1.4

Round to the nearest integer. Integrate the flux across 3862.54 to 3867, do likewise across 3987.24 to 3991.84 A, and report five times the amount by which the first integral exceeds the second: -32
